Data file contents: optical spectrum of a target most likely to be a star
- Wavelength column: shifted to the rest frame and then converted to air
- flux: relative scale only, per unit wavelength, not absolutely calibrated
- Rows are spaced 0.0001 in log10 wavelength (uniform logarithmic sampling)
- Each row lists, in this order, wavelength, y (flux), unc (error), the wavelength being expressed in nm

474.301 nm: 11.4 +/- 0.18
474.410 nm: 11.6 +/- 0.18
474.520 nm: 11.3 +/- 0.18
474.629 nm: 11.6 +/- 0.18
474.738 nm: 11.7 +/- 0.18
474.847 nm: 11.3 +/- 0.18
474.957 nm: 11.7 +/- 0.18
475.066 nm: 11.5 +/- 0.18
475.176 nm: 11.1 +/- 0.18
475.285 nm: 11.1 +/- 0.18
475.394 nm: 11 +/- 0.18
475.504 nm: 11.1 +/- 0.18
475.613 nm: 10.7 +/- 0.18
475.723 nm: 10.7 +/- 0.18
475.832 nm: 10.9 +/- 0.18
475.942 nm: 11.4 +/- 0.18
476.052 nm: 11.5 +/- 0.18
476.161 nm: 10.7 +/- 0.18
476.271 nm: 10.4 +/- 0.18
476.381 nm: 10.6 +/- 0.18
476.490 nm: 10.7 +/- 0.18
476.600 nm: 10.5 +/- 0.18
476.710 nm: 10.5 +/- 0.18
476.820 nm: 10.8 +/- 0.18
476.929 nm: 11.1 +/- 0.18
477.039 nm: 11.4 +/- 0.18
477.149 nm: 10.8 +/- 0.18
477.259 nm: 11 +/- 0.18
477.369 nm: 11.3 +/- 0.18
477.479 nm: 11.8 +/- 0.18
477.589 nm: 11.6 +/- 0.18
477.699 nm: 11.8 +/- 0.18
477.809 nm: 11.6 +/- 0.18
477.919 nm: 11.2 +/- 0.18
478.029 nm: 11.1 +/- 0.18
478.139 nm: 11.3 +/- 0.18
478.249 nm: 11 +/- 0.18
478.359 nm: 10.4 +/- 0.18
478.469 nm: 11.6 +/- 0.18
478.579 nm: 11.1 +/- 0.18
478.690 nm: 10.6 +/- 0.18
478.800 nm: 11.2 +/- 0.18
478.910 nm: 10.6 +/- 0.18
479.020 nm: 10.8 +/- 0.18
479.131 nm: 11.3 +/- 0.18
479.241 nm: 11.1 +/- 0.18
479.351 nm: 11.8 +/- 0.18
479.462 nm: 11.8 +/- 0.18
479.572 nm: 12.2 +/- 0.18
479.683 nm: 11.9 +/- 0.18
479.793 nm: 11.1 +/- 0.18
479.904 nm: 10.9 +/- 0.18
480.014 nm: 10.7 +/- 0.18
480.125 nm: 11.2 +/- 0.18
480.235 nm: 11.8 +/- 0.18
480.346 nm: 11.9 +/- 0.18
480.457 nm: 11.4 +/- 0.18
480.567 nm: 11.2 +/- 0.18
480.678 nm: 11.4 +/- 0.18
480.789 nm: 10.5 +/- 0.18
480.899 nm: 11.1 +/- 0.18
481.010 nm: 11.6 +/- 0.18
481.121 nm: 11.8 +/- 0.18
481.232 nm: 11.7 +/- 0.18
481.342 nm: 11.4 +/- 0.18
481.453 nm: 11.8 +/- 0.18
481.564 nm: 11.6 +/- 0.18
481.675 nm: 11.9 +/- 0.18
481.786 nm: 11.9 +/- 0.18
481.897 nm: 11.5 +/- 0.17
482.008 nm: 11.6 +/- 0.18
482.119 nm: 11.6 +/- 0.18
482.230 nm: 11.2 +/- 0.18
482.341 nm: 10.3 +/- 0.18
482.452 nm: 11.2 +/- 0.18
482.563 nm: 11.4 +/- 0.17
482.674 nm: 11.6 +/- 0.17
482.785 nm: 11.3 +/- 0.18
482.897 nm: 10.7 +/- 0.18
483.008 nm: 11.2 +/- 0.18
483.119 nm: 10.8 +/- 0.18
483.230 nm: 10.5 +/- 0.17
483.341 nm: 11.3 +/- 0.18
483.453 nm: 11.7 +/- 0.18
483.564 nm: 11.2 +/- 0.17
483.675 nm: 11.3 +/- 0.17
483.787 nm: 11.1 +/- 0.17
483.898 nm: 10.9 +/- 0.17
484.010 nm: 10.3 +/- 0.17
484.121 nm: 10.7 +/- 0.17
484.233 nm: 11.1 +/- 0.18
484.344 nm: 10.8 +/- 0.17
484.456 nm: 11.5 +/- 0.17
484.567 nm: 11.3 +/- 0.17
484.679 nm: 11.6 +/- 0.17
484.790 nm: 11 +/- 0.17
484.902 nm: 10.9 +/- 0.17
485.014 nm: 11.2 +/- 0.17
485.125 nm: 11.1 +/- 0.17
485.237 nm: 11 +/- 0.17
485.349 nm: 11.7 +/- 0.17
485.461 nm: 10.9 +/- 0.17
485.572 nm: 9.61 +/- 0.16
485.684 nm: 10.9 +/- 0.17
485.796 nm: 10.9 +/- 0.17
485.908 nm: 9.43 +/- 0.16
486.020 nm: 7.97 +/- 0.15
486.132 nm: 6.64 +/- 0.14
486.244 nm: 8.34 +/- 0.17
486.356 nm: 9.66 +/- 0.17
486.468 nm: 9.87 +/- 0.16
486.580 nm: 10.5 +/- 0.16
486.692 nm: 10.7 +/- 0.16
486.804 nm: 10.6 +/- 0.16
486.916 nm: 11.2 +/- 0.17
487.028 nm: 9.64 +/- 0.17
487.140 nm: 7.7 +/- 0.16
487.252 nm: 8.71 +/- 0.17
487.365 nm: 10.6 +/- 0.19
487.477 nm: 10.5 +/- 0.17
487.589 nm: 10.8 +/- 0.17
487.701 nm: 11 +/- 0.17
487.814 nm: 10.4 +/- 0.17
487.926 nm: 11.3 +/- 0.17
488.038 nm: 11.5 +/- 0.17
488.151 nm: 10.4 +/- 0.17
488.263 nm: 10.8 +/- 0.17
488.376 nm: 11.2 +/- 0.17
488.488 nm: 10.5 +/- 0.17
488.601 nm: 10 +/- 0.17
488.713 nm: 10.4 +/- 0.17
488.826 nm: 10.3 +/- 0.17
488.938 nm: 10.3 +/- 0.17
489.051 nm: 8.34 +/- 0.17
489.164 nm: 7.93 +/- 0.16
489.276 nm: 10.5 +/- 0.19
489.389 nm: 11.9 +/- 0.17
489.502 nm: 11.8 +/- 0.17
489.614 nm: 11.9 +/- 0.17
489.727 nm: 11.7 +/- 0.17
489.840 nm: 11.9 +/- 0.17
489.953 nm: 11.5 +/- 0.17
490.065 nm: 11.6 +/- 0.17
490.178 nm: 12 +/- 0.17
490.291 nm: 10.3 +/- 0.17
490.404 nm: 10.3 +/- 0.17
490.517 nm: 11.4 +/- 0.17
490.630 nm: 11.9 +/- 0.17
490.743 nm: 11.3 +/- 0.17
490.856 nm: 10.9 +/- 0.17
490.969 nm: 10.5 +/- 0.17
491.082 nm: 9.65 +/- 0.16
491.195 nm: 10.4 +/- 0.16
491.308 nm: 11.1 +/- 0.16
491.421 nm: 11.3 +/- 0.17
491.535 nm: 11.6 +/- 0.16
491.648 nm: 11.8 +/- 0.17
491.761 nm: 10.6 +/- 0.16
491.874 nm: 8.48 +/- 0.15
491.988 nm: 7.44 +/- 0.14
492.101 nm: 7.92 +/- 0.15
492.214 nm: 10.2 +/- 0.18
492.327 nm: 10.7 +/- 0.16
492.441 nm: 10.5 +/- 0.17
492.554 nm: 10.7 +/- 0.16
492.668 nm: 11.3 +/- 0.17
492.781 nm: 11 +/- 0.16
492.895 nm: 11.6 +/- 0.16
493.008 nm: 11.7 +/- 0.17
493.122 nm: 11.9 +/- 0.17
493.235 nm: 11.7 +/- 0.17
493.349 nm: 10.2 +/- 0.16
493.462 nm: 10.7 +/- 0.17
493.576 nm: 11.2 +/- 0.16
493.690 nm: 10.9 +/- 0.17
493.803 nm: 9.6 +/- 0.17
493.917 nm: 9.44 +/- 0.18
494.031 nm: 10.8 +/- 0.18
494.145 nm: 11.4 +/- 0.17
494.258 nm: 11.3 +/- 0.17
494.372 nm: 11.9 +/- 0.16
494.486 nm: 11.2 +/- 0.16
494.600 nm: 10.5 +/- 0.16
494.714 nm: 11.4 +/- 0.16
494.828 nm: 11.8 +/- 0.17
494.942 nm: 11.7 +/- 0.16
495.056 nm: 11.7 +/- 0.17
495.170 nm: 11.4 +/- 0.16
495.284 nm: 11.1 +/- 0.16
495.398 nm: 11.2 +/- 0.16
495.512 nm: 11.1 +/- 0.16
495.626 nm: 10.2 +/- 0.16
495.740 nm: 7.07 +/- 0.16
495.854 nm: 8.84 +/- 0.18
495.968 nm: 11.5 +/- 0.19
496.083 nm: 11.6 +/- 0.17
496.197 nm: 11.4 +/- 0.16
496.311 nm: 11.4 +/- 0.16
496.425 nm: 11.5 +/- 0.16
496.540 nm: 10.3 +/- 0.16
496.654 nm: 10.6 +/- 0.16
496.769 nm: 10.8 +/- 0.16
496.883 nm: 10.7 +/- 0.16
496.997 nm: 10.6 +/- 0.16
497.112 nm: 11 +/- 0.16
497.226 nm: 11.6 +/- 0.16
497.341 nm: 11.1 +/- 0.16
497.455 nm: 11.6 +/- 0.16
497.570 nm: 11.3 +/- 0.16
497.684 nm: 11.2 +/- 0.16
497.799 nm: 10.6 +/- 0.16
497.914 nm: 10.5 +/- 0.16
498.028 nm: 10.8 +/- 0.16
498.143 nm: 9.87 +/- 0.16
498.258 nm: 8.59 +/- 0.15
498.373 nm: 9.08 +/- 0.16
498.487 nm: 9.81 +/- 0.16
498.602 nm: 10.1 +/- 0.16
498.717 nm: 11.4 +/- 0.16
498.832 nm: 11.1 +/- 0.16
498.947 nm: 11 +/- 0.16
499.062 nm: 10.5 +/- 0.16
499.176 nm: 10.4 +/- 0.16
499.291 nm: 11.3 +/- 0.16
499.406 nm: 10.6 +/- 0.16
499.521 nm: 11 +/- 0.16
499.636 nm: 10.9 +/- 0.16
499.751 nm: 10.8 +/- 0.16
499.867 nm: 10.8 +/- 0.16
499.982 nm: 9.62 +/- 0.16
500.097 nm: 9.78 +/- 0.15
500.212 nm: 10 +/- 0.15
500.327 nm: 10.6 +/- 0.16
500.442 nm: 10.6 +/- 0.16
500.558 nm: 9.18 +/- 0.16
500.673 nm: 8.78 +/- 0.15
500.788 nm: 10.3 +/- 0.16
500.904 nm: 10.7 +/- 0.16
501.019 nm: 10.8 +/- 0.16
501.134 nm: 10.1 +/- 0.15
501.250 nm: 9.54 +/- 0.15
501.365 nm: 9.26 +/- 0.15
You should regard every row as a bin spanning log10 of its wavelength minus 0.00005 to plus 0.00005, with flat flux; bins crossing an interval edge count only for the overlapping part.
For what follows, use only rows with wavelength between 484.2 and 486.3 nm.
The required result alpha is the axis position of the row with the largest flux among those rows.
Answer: 485.349 nm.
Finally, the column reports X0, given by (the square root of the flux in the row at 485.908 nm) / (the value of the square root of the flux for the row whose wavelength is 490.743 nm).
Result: 0.91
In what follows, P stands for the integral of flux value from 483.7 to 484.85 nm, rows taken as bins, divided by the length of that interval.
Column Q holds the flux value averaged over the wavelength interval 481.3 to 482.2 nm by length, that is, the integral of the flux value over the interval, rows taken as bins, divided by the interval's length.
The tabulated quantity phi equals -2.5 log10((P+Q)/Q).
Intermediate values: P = 11.0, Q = 11.6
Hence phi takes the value -0.724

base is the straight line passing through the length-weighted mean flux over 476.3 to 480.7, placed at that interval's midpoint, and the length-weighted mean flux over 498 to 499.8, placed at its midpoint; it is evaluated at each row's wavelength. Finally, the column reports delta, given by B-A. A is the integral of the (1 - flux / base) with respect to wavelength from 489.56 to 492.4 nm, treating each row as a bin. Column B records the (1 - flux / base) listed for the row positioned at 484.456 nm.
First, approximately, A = 0.002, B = -0.05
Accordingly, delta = -0.05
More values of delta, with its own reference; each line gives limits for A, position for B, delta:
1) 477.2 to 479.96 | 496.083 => -0.08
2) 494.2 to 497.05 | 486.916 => 0.06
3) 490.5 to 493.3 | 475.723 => 0.05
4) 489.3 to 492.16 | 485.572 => 0.15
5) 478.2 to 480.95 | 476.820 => 0.06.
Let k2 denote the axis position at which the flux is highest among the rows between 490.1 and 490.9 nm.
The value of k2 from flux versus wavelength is 490.178 nm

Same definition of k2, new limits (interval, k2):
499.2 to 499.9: 499.291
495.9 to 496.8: 496.083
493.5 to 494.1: 493.576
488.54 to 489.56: 489.389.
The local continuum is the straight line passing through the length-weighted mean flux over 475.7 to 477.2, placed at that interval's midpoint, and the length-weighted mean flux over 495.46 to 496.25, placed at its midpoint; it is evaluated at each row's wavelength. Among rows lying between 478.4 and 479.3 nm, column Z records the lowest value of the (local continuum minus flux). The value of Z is -0.80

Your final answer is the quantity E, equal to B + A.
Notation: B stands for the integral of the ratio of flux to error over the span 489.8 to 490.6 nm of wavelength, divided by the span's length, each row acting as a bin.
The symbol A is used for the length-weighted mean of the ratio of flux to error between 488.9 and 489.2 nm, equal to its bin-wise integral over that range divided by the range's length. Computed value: 119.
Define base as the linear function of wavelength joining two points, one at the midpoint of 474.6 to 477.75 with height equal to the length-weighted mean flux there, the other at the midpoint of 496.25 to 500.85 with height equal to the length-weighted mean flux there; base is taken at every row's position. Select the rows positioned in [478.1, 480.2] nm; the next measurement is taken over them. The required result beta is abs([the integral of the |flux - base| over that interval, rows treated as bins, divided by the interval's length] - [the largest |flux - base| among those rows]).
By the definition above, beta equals 0.8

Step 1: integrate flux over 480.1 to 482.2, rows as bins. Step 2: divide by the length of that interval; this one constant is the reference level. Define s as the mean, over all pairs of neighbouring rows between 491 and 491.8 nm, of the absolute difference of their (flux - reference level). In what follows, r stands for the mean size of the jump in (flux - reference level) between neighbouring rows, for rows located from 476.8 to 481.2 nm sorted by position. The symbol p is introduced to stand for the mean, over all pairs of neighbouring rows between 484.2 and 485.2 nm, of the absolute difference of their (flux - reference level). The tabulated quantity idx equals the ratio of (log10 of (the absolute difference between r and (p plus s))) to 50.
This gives -0.0063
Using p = 0.3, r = 0.40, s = 0.6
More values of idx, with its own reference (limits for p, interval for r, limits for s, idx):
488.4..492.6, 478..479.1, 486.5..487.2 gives 0.0003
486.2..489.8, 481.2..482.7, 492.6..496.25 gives 0.0004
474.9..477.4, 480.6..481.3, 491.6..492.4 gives 0.0005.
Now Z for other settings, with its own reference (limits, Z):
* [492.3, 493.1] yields -1.37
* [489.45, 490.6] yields -1.58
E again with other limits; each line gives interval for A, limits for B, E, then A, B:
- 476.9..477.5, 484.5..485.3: 128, 62.2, 65.7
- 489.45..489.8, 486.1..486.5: 123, 69.5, 53.6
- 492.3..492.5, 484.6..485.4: 130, 63.9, 65.9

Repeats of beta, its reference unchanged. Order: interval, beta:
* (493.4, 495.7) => 0.6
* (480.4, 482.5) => 0.4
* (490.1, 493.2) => 2.4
